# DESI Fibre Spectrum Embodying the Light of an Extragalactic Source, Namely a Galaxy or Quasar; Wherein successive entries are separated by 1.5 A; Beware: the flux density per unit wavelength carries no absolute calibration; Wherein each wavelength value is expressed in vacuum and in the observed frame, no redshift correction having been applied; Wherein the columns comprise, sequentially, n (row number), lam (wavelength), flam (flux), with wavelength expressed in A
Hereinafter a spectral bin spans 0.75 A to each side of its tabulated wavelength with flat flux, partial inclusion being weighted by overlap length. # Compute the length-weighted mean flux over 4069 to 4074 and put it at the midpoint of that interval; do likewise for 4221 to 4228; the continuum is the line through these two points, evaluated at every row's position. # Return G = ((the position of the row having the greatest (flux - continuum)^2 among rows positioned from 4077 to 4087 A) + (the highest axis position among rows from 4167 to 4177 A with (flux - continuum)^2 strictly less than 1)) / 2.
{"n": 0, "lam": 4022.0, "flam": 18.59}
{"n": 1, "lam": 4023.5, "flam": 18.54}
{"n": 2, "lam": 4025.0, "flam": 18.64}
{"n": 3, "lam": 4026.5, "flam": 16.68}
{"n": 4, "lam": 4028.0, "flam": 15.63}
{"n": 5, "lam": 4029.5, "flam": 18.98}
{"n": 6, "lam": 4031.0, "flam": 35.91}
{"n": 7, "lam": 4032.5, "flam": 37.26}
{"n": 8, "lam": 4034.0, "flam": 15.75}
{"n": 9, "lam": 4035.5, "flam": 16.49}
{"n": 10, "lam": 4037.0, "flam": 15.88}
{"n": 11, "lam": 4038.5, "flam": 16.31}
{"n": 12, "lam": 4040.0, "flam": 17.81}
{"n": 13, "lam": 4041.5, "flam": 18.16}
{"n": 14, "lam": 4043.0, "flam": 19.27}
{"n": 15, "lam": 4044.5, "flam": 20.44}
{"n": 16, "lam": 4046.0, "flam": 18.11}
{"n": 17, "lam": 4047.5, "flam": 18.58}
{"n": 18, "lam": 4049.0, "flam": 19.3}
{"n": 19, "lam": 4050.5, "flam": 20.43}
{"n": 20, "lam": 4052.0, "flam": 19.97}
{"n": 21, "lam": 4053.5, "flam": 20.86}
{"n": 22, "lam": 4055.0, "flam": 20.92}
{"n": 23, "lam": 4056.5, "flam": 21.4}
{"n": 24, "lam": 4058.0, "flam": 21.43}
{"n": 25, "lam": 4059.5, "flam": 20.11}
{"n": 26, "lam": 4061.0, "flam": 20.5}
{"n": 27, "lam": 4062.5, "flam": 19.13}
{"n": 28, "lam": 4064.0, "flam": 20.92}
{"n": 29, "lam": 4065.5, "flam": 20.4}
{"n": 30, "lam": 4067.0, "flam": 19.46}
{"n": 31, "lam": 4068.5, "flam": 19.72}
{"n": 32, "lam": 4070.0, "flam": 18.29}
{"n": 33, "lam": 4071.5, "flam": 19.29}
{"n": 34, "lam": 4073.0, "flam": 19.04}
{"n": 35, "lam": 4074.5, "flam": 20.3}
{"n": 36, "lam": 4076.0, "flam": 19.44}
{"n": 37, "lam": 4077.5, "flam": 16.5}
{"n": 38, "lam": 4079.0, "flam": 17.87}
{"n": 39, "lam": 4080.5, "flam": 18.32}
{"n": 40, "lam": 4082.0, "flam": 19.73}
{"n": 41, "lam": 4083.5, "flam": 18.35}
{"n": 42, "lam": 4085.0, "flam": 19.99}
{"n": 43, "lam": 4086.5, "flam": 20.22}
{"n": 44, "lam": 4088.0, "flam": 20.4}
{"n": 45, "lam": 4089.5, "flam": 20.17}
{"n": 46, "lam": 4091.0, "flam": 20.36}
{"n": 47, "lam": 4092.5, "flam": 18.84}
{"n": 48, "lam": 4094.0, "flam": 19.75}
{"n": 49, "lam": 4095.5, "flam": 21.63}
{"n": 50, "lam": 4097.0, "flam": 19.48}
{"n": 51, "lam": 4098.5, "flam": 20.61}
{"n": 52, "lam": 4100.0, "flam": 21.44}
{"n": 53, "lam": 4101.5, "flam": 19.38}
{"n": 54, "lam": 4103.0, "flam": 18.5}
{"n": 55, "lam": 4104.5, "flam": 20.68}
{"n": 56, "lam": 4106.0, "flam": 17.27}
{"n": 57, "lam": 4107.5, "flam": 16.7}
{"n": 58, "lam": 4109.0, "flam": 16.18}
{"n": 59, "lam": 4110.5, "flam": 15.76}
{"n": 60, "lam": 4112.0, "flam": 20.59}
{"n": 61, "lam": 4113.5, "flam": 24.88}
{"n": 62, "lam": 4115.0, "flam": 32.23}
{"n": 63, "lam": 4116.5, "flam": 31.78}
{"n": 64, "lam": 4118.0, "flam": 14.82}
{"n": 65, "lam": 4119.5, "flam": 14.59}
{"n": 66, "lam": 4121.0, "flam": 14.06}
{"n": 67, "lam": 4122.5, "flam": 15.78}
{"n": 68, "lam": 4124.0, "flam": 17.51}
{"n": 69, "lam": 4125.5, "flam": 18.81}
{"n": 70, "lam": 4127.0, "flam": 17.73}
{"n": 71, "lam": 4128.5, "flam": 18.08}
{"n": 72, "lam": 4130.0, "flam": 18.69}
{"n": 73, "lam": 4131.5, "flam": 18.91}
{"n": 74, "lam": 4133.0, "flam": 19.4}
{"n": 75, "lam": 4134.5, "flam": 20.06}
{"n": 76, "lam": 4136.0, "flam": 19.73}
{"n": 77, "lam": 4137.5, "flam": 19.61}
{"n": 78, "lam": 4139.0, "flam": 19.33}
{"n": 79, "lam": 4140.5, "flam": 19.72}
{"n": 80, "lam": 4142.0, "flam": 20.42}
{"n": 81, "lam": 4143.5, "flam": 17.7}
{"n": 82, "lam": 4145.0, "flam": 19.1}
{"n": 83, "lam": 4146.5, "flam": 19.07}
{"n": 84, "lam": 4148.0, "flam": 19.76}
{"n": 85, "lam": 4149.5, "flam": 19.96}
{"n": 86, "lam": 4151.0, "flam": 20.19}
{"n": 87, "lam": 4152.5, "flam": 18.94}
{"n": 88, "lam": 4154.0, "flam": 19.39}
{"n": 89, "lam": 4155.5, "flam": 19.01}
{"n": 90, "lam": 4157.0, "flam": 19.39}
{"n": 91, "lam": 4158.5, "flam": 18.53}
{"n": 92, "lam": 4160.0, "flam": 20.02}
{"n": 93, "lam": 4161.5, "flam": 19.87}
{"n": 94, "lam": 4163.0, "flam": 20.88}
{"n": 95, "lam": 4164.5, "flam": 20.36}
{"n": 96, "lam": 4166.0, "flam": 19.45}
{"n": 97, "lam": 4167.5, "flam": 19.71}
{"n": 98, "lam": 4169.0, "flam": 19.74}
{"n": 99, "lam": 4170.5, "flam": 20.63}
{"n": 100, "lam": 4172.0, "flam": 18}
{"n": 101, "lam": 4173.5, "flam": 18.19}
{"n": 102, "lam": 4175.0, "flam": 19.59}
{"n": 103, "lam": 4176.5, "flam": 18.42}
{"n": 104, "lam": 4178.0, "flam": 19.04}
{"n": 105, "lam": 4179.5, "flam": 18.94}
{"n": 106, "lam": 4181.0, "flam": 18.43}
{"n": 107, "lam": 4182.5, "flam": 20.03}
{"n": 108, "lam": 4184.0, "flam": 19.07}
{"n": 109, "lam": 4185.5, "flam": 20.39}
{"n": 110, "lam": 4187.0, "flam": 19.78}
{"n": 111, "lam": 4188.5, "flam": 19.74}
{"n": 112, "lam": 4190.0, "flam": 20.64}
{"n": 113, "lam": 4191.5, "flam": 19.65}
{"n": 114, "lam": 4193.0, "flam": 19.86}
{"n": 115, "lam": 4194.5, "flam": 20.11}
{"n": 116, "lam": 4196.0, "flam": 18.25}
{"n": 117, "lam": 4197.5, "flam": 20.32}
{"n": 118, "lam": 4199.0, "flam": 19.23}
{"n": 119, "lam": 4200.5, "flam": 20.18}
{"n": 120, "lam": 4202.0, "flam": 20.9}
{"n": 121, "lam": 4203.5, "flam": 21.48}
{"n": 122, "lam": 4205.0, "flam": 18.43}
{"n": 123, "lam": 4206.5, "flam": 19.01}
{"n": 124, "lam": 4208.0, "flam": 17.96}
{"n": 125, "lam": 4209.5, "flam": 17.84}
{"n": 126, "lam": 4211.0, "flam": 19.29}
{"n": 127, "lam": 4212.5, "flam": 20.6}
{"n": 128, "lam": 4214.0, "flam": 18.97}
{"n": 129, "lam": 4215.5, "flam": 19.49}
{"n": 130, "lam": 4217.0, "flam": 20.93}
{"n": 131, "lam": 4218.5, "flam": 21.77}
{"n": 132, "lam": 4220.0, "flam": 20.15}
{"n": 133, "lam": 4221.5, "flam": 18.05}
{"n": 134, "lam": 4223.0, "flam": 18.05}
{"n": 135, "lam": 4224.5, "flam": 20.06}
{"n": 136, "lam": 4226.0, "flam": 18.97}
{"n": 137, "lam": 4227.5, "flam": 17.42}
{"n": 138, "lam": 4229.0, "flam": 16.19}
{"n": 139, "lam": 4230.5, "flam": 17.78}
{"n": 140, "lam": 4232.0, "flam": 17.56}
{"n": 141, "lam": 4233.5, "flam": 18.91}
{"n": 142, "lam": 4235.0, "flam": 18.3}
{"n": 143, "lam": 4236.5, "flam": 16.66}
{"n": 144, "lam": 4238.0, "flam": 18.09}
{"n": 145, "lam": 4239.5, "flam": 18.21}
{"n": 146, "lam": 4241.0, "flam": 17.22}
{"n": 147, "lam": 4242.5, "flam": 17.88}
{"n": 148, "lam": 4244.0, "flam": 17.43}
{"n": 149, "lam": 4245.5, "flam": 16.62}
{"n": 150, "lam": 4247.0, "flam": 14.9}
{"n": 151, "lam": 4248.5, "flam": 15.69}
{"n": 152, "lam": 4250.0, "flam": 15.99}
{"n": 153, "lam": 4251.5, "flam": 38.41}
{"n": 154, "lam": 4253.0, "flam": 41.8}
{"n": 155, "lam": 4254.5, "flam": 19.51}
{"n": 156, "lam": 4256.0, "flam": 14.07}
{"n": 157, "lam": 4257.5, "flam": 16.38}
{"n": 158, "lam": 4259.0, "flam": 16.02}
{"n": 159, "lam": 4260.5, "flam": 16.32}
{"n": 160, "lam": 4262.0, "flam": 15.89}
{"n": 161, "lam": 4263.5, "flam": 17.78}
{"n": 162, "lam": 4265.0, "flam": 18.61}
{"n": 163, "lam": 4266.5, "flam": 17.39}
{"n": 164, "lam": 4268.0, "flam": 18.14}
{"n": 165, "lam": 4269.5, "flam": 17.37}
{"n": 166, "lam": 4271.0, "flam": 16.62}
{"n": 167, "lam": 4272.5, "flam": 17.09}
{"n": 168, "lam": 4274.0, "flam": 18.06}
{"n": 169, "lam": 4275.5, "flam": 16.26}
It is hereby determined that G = 4127.0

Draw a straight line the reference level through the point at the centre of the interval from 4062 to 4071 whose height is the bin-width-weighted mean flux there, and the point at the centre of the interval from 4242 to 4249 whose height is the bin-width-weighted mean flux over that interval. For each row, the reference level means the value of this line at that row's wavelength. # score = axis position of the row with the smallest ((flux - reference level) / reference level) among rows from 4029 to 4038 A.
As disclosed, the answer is 4034.0 A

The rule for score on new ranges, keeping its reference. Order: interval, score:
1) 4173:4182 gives 4173.5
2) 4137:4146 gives 4143.5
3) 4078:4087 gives 4079.0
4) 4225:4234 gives 4229.0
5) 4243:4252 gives 4247.0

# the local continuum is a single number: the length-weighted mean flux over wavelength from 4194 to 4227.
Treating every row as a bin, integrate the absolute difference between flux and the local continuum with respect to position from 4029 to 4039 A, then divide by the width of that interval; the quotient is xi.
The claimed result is 7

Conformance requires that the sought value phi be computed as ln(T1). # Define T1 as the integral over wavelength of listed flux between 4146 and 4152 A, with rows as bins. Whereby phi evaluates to 4.77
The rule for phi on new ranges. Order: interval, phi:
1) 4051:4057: 4.82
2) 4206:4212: 4.71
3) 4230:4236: 4.69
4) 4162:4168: 4.79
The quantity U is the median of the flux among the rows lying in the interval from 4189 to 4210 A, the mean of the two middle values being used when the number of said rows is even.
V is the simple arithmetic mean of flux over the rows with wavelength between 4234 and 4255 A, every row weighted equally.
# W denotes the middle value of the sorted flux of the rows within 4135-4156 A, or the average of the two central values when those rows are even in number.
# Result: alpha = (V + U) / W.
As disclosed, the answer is 2.06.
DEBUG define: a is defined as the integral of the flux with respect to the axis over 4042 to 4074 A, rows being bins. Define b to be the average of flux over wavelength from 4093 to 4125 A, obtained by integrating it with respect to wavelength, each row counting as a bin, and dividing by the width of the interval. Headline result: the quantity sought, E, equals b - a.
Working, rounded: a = 636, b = 19.68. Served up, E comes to -616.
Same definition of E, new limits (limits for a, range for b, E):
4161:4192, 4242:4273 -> -587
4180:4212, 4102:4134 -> -607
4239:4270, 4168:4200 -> -574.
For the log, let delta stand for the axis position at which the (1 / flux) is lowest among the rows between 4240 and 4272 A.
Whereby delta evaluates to 4253.0 A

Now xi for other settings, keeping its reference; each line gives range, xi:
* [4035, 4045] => 2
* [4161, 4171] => 1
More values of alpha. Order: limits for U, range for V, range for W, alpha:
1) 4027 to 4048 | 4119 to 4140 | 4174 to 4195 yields 1.84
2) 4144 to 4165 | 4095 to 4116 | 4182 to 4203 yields 2.00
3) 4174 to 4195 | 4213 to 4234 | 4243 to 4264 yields 2.36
